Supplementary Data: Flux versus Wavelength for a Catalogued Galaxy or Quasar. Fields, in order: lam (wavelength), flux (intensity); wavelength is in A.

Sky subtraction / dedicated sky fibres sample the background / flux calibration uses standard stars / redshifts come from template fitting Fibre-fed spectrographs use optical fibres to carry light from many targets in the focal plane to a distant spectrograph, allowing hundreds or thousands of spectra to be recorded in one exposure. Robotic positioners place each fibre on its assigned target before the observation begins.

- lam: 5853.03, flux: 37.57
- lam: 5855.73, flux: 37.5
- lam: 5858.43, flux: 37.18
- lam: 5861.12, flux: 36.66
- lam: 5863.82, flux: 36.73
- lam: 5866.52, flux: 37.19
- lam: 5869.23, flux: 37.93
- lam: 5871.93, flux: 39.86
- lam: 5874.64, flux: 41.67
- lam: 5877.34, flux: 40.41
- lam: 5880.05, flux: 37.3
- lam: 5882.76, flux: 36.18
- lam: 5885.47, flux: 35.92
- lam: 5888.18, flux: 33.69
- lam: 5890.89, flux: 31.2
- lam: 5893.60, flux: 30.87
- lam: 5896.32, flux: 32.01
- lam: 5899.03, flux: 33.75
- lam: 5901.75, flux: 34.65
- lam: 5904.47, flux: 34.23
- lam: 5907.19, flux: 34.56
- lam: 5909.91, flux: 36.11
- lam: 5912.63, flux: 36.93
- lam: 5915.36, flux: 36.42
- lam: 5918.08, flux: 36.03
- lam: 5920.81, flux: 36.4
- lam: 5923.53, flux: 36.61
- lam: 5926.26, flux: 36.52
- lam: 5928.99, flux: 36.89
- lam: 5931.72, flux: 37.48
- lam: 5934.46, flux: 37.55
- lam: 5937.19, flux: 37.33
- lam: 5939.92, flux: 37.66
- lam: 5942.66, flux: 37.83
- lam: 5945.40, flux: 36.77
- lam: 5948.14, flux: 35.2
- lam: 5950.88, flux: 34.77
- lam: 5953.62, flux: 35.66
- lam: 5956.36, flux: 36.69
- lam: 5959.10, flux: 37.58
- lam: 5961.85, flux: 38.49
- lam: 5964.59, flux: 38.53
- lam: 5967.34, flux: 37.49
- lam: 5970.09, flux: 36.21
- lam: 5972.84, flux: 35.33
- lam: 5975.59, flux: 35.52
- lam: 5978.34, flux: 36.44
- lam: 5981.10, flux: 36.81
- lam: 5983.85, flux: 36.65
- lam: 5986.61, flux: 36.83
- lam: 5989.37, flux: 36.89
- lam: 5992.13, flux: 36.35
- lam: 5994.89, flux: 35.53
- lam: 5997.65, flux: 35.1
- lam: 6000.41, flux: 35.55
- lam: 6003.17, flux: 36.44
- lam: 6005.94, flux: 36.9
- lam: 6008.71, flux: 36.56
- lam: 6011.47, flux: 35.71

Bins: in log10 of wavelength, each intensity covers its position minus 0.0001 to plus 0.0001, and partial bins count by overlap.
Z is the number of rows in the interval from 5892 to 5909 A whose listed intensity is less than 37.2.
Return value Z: 6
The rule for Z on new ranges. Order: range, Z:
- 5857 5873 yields 4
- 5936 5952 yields 3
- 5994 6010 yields 6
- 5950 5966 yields 3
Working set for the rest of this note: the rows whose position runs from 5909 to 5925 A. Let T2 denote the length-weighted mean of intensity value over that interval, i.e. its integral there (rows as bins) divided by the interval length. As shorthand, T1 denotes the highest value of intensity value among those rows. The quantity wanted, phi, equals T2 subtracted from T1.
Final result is 0.5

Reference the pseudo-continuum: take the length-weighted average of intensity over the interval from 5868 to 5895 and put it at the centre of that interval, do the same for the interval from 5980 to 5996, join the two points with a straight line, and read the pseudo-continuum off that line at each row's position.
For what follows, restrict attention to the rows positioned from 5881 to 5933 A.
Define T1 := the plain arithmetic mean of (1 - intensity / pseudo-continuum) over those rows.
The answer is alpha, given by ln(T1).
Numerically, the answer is -3.2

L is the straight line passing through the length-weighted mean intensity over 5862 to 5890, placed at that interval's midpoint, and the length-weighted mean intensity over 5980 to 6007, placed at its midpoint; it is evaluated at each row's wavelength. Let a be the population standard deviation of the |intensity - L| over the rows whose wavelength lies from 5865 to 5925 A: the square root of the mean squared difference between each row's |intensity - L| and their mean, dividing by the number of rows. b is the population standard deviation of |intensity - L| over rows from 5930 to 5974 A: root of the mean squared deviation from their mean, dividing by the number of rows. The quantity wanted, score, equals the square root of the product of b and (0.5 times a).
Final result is 0.8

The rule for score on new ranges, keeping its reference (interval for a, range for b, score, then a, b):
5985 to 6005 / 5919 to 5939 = 0.2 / 0.3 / 0.17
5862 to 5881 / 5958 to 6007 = 0.6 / 1.4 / 0.53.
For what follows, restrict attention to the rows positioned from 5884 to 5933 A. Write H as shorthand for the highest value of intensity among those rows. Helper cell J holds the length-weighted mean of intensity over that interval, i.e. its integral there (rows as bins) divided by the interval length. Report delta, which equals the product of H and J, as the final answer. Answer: 1313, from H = 37.48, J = 35.0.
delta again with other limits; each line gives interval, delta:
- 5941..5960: 1375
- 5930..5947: 1414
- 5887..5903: 1132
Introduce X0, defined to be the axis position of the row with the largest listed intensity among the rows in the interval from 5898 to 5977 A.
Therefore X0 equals 5964.59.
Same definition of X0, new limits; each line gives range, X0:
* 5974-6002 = 5989.37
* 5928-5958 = 5942.66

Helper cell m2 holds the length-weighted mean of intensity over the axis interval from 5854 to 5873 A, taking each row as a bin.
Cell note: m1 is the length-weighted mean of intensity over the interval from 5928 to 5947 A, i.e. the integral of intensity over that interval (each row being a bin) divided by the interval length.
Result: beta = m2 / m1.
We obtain 1.01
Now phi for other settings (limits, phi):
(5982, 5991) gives 0.1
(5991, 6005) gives 0.6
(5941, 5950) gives 1.3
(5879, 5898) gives 3.5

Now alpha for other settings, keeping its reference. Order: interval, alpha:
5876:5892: -3.9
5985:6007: -4.7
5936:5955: -6.7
